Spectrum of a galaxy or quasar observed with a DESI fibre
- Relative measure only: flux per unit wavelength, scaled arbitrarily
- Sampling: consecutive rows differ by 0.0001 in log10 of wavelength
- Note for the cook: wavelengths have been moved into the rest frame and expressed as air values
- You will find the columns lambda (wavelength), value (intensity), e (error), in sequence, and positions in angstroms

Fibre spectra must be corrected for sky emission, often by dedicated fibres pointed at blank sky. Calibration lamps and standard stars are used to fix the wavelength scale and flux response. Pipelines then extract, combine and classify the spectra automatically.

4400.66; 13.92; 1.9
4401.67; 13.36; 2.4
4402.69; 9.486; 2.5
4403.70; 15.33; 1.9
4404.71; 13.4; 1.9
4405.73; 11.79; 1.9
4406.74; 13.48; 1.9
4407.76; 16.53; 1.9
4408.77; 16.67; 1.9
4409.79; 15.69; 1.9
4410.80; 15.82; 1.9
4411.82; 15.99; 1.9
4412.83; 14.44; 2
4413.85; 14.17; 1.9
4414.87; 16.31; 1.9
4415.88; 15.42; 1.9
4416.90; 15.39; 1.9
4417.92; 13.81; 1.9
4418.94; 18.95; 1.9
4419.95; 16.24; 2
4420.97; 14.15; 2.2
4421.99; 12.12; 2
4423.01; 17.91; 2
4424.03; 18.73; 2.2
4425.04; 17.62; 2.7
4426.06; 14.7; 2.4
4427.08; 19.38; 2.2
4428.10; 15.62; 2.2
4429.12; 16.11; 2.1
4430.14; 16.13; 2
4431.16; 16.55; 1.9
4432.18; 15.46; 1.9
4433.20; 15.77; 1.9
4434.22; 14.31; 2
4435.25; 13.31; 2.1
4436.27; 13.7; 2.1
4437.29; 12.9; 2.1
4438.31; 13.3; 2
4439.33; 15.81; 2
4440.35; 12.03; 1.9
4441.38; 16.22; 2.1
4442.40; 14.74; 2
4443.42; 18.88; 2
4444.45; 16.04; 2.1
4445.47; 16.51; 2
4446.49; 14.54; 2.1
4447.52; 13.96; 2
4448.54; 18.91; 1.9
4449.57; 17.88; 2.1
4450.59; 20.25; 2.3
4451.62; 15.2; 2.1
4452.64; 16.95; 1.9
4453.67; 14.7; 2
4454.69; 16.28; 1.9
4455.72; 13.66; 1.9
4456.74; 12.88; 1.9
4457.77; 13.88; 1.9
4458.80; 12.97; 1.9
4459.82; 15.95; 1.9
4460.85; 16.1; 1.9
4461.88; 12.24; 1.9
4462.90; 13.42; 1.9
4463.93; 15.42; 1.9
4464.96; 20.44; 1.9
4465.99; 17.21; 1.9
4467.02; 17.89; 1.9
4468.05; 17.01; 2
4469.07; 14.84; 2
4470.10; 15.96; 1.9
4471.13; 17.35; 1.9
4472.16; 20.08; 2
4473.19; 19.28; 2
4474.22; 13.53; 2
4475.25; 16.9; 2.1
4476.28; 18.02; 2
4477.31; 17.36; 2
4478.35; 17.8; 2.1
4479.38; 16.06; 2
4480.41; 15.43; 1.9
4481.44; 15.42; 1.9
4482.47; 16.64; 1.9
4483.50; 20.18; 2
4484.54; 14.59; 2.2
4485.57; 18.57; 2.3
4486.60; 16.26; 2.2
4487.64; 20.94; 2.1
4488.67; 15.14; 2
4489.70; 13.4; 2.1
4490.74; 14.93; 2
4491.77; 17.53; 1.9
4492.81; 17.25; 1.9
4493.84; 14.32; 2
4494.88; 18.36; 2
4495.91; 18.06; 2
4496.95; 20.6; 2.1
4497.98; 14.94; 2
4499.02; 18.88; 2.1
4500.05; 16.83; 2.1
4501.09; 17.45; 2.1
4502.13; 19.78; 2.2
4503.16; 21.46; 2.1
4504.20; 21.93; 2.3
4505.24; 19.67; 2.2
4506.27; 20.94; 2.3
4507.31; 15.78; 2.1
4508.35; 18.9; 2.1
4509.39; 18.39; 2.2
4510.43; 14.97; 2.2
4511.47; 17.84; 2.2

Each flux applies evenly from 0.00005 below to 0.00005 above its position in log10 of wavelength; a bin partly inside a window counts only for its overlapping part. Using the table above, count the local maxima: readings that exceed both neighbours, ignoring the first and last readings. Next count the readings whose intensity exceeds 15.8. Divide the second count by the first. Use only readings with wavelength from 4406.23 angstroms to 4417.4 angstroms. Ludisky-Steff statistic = 1.67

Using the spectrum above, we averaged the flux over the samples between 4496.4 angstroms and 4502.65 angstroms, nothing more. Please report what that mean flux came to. 18.1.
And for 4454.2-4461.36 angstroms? 14.5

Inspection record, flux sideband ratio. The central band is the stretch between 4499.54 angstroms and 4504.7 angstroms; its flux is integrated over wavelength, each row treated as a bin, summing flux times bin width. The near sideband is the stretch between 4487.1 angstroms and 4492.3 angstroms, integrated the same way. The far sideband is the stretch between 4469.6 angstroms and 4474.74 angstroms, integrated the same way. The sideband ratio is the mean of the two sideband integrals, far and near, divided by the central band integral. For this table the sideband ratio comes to 0.86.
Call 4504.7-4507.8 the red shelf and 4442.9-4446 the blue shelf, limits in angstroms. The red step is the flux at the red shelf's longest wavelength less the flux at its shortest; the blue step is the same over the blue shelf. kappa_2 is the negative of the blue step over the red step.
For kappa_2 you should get -0.6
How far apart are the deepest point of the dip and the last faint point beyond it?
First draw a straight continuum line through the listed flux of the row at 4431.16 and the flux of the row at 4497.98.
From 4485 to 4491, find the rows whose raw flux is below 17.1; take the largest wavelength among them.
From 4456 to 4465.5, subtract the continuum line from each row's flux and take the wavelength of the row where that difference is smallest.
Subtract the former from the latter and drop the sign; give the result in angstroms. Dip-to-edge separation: 28.9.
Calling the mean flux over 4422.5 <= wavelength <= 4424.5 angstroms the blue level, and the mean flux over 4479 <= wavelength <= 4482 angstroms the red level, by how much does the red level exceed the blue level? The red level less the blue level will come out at -3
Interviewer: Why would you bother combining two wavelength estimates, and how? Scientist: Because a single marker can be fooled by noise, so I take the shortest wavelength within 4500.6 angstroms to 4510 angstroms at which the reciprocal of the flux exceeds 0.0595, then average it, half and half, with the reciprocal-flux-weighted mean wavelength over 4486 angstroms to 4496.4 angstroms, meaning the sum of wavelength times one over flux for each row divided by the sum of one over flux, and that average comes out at 4499.3 angstroms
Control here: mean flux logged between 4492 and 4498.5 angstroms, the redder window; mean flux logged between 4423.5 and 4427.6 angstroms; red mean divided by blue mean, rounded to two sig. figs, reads 0.98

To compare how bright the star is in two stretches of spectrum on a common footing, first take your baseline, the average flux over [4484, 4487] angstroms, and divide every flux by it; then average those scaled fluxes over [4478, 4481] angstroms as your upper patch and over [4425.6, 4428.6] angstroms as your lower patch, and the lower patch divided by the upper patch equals 1.01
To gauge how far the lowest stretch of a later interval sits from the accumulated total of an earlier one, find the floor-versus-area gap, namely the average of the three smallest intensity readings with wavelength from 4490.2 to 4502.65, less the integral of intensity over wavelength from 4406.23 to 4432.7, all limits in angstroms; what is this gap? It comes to -406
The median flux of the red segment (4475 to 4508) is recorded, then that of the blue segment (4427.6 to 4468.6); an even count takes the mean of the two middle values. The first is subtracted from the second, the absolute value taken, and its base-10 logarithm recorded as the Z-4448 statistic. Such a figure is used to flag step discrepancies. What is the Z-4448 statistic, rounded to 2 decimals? 0.23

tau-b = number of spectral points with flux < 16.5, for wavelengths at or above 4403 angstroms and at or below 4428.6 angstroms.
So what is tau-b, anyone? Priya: 18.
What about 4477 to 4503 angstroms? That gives 10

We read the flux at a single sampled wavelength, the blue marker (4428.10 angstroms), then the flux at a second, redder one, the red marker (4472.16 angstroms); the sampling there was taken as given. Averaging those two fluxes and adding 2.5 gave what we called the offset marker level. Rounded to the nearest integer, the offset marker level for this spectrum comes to 20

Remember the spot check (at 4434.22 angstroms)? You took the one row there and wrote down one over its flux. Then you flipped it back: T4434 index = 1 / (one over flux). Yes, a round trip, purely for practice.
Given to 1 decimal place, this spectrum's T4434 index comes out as 14.3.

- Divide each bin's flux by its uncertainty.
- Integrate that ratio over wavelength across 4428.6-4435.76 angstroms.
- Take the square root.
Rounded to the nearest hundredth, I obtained 7.45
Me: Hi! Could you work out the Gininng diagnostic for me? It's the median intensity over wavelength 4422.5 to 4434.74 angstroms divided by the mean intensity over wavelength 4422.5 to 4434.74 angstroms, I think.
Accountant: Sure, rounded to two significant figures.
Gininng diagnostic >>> 0.98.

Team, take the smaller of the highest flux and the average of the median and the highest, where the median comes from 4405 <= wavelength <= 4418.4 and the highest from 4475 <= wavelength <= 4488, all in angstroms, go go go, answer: 18.2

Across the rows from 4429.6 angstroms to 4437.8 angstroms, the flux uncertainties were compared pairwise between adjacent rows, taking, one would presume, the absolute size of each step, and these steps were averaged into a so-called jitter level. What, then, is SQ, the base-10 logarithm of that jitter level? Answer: -1.4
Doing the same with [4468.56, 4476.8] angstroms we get -1.2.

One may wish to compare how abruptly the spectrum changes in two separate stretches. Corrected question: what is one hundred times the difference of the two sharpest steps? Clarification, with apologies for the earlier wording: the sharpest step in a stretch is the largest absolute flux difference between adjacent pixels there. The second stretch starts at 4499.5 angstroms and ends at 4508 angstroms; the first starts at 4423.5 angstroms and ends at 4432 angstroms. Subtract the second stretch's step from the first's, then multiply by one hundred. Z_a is -48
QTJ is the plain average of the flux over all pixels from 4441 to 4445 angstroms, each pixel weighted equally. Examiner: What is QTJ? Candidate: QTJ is 16.5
